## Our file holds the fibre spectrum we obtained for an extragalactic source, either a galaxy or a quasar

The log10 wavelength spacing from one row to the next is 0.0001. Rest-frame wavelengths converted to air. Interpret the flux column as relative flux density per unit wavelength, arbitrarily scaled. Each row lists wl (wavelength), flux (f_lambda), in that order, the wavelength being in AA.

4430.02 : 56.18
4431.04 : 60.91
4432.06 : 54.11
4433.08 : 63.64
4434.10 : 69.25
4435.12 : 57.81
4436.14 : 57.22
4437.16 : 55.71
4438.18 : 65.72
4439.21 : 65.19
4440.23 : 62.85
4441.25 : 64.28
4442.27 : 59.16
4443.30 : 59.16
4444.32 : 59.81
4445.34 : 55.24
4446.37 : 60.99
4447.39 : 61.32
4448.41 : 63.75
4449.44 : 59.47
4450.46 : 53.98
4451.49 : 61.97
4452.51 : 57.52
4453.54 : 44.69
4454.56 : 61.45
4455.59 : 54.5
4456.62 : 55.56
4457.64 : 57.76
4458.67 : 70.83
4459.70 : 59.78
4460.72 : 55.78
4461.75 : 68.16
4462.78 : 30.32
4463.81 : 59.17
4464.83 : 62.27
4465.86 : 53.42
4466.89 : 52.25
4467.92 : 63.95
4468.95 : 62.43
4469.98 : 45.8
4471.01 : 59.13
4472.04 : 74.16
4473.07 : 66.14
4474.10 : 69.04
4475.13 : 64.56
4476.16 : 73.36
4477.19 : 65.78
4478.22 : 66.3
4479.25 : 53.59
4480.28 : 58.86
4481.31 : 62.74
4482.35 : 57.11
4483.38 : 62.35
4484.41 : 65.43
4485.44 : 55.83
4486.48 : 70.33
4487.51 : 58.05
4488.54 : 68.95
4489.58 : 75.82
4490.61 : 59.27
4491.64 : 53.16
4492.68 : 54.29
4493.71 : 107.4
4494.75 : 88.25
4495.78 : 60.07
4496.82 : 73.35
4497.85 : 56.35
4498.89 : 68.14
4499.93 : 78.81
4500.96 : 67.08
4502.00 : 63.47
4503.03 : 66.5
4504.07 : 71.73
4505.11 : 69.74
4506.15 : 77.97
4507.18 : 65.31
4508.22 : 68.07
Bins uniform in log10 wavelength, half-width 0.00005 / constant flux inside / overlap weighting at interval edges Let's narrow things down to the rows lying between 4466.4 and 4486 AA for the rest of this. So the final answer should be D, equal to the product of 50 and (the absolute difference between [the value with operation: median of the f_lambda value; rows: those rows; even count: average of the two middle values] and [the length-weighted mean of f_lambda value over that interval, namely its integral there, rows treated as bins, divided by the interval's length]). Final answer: 34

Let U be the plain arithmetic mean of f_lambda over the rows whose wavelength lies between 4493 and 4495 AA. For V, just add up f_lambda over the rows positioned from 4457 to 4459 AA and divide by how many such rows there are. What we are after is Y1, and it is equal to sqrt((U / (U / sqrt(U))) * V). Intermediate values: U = 97.8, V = 64.3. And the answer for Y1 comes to 25.2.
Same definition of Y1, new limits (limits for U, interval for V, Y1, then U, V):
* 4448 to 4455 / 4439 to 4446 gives 21.5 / 57.5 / 60.8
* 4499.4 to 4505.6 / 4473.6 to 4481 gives 23.2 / 69.6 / 64.5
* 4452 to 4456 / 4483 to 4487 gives 21.7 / 54.5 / 63.5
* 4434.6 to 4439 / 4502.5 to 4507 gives 23.4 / 59.1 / 71.5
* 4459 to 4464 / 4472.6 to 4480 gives 22.0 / 54.6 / 65.5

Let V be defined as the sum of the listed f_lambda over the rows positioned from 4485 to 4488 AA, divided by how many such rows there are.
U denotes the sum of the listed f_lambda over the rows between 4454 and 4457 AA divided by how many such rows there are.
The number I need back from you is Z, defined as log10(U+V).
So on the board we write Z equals 2.07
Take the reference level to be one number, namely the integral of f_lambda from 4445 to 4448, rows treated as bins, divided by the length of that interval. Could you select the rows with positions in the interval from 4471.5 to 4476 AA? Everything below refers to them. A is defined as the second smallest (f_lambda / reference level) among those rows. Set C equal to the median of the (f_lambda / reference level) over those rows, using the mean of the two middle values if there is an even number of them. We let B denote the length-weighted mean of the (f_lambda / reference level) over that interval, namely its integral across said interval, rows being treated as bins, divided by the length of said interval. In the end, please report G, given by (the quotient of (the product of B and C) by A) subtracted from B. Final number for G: -0.03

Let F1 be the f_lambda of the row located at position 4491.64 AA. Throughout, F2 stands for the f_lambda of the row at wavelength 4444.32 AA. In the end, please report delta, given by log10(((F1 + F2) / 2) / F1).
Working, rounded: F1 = 53.16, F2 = 59.81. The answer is 0.03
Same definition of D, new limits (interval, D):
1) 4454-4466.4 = 55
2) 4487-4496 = 488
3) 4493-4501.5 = 184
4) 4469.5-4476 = 78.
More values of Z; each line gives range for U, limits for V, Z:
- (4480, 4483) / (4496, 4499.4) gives 2.10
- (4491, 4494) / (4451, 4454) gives 2.10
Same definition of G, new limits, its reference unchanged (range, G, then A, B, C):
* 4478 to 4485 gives -0.09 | 0.96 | 1.02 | 1.05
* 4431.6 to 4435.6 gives -0.05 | 0.97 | 1.03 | 1.02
